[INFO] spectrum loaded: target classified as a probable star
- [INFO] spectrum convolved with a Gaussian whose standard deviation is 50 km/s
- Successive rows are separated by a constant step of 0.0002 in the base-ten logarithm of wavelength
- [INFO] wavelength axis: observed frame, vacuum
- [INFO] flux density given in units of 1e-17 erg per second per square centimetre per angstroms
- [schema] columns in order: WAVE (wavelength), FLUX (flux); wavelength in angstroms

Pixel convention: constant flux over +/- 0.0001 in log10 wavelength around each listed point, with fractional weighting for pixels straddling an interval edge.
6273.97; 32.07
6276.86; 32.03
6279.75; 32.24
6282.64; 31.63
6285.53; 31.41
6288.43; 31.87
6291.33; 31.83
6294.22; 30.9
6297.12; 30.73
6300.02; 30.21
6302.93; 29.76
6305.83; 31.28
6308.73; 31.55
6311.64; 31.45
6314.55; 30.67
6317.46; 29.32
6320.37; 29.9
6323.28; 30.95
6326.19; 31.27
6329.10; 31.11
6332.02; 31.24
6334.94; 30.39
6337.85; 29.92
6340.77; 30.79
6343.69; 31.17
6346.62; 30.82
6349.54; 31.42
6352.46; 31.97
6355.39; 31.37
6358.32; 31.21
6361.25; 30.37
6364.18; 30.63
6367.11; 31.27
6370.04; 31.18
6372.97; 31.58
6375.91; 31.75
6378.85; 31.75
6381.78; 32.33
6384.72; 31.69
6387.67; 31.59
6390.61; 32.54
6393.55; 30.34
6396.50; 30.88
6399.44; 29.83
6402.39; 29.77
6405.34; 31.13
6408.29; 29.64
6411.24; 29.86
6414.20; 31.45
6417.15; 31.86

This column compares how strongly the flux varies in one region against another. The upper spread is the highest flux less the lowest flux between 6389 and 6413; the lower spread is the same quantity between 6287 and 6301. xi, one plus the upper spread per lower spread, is 2.7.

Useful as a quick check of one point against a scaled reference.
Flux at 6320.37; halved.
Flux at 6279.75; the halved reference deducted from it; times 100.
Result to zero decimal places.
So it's 1729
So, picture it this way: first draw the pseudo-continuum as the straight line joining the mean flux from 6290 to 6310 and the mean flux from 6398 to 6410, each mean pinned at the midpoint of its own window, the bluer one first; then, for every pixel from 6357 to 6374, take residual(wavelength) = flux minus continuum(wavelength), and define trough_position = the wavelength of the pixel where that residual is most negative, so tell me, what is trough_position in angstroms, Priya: 6361.25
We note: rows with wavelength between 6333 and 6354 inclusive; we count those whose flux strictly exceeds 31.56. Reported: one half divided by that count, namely 0.5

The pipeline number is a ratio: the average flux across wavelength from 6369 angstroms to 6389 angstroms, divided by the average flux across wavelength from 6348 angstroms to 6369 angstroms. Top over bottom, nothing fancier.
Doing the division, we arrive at 1.017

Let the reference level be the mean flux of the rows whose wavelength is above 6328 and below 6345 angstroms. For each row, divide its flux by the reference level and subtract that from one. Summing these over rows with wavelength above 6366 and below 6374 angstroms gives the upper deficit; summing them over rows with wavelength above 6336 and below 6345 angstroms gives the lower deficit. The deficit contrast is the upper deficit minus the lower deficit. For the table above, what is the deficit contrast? -0.070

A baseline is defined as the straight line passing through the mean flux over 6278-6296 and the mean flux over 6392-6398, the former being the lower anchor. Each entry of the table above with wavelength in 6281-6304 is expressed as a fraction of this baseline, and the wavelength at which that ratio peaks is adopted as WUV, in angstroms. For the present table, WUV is 6288.43 angstroms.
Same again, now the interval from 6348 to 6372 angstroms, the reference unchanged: 6352.46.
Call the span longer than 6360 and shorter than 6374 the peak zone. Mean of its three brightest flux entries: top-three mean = 31.3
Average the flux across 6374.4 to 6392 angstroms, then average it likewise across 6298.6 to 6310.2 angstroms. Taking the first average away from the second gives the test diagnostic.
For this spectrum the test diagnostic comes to -1.2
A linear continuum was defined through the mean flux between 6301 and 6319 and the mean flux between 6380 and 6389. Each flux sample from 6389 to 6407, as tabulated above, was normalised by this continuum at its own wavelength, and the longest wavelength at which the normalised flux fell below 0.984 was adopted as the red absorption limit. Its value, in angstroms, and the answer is 6405.34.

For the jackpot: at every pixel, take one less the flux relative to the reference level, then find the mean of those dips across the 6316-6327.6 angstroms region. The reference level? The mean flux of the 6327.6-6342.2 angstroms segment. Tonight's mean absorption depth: 0.011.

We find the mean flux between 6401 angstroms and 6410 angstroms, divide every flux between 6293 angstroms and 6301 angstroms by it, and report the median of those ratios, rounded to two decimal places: 1.02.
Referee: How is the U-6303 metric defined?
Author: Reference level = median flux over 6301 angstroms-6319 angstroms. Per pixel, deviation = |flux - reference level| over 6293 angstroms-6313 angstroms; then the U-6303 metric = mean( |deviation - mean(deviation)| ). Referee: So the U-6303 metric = 0.28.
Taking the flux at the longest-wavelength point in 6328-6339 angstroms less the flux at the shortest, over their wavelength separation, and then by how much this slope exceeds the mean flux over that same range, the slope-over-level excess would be -30.8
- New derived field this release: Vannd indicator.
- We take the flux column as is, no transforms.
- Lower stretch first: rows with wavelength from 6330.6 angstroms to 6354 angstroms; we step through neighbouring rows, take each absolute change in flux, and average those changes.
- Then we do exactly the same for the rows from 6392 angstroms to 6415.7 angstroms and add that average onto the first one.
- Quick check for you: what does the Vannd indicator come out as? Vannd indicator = 1.48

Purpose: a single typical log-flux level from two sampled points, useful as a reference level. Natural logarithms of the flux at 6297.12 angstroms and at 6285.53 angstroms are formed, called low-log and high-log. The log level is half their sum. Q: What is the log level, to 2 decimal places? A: 3.44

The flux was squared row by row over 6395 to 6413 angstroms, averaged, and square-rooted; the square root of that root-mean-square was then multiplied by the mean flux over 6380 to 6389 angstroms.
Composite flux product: 175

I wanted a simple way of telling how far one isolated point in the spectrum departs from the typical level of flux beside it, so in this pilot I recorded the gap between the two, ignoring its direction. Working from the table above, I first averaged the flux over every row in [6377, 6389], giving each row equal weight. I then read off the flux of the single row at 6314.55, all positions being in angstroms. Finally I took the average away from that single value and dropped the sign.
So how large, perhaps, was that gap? 1.2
